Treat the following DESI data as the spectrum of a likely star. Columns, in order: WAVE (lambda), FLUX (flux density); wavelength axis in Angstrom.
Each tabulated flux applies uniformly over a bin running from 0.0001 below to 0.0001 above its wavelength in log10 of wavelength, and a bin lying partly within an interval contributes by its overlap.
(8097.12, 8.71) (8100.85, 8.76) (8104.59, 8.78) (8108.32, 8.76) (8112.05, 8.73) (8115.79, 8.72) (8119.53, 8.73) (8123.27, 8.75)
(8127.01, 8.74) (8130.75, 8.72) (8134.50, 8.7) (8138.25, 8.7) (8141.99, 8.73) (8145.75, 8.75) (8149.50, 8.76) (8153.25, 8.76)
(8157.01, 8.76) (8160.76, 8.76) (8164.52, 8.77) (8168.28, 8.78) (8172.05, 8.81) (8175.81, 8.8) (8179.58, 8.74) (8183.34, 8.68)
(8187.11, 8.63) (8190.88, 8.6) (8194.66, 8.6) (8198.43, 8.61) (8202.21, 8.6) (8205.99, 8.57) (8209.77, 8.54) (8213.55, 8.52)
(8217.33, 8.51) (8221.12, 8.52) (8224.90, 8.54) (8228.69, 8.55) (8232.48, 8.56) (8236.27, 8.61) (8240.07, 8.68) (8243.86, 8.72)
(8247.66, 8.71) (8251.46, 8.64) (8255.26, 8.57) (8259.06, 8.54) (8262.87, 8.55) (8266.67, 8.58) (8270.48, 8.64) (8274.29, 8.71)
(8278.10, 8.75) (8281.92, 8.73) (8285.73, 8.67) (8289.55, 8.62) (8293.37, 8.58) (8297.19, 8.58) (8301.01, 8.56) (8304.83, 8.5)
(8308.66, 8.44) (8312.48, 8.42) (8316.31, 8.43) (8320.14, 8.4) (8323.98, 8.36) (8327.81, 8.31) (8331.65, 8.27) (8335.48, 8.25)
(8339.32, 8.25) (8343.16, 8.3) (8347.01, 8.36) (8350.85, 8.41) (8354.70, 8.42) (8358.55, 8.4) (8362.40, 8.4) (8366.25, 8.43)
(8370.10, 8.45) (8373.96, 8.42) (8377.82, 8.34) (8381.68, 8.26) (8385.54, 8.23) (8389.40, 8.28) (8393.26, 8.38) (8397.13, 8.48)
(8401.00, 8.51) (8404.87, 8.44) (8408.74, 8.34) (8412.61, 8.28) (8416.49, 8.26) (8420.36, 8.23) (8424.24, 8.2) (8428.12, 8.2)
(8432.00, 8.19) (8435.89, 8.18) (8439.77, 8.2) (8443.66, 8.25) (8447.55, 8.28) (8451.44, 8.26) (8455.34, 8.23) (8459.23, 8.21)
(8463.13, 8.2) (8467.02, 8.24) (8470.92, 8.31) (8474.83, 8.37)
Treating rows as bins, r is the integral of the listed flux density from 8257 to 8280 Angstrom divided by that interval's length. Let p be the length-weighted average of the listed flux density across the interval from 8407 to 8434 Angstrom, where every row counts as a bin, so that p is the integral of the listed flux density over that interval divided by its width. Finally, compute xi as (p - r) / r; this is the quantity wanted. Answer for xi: -0.04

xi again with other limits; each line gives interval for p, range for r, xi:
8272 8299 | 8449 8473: 0.05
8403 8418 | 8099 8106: -0.05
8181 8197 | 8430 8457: 0.05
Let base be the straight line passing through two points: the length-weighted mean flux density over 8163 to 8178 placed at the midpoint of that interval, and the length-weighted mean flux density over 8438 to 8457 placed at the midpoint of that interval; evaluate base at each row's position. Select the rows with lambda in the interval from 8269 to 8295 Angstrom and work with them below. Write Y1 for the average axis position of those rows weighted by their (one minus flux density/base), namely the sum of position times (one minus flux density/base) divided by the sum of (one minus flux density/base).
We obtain 8280.7 Angstrom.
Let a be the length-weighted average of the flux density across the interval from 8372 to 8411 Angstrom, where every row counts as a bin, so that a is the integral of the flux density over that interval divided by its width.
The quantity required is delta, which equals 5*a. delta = 41.8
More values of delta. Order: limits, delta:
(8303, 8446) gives 41.7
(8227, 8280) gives 43.1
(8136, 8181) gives 43.8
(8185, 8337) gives 42.8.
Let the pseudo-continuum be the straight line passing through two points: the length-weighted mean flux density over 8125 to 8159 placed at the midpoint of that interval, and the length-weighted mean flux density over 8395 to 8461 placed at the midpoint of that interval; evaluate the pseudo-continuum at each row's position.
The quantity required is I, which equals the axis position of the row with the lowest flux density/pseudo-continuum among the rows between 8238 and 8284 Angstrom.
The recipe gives 8259.06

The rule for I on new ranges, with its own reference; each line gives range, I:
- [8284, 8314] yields 8312.48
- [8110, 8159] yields 8115.79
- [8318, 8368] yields 8335.48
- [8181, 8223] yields 8217.33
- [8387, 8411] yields 8389.40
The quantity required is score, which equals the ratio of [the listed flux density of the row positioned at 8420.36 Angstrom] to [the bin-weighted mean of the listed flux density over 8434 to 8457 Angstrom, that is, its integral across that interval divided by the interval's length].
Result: 1.00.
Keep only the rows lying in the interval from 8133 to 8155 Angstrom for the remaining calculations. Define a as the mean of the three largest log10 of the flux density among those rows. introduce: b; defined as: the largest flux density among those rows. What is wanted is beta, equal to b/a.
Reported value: 9.30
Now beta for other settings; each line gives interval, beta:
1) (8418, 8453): 9.03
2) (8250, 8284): 9.30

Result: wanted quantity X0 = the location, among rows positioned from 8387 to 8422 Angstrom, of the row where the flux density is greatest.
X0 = 8401.00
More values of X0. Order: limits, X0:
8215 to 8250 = 8243.86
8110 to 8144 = 8123.27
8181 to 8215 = 8183.34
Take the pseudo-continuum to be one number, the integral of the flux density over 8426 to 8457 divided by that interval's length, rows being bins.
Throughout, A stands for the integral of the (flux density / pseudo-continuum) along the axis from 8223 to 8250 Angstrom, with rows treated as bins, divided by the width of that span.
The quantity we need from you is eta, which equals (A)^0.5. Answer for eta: 1.02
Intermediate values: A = 1.05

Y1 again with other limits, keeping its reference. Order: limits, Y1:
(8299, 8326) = 8317.8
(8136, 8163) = 8146.5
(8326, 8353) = 8336.6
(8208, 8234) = 8219.9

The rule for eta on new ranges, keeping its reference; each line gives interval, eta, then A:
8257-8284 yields 1.03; 1.05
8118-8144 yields 1.03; 1.06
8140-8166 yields 1.03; 1.07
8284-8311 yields 1.02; 1.04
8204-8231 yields 1.02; 1.04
